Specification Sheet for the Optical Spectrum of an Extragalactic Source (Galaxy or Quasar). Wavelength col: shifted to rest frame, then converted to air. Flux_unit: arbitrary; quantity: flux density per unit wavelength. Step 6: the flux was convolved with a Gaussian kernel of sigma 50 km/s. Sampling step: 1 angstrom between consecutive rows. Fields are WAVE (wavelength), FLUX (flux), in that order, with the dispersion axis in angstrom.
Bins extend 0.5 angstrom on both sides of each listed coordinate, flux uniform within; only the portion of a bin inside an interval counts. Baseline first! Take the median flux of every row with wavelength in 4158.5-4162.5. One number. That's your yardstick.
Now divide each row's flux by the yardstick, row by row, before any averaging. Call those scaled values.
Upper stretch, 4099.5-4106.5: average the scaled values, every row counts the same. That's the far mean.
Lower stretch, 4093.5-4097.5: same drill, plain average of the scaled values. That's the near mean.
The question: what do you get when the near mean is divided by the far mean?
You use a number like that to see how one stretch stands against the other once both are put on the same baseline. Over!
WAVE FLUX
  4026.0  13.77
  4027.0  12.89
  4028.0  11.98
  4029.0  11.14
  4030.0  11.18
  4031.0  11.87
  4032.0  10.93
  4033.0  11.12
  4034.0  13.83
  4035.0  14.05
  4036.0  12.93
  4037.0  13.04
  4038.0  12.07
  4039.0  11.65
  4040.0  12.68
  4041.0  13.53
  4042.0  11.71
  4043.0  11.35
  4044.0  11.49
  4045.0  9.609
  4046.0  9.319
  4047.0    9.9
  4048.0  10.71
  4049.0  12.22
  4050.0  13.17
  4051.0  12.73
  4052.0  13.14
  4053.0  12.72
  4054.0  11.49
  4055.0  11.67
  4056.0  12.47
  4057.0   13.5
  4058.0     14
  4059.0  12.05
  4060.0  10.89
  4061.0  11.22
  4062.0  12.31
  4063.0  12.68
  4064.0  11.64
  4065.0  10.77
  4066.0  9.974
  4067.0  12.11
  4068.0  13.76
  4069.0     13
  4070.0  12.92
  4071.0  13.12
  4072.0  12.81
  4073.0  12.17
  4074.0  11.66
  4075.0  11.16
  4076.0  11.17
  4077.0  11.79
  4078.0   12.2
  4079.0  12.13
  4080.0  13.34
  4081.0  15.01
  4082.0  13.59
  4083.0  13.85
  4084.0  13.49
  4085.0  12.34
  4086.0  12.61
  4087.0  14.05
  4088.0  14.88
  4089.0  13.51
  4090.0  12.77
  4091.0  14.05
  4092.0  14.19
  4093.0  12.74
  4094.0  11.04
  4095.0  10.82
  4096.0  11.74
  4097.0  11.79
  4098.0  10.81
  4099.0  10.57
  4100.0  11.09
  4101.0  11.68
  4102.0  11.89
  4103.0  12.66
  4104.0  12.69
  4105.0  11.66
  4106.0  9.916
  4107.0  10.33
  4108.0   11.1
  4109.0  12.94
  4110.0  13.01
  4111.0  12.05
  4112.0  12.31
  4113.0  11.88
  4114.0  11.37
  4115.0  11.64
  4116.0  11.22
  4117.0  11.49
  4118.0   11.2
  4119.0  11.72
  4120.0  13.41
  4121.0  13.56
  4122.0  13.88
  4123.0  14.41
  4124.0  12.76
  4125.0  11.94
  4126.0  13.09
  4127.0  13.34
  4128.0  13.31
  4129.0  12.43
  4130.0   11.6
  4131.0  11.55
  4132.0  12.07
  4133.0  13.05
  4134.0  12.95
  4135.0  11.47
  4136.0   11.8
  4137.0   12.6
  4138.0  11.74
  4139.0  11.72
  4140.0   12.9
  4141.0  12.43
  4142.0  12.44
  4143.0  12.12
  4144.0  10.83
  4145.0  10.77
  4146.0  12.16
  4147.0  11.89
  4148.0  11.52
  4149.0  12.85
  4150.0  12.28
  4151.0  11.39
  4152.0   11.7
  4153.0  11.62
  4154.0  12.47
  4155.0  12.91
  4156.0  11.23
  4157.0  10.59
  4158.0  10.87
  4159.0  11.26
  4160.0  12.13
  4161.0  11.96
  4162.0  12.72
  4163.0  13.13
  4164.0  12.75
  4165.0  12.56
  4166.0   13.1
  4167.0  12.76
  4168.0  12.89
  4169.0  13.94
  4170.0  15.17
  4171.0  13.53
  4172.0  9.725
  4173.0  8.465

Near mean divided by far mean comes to 0.97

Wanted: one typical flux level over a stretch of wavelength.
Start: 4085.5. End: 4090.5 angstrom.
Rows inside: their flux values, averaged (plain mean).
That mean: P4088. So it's 13.6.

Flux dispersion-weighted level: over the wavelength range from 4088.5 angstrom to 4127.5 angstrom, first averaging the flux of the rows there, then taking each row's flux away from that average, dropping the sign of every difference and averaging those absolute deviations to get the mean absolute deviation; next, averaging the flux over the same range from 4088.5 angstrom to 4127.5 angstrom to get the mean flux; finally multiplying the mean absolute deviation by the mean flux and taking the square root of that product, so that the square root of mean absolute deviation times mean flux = 3.40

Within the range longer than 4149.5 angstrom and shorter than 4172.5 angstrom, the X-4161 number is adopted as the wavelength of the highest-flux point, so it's 4170.0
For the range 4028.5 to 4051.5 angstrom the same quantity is 4035.0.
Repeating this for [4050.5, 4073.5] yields 4058.0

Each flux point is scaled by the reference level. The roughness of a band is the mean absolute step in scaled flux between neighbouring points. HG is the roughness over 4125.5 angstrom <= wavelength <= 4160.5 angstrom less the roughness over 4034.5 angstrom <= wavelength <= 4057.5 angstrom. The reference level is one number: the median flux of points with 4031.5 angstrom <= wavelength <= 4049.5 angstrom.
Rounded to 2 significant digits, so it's -0.015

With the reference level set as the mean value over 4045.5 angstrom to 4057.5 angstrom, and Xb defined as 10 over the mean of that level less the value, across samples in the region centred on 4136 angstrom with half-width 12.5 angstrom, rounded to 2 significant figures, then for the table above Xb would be -39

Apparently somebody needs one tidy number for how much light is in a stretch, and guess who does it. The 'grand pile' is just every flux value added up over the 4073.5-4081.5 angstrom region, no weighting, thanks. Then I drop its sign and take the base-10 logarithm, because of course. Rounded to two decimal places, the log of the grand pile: 1.99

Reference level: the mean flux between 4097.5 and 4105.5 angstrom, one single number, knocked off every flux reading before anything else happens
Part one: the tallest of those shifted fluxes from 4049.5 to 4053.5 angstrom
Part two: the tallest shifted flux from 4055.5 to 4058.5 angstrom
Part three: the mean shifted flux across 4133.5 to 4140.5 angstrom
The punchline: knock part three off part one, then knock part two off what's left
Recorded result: -1.4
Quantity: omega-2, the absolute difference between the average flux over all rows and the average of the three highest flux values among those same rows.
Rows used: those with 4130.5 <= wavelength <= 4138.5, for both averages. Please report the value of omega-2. 0.71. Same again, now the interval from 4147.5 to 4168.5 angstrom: 0.92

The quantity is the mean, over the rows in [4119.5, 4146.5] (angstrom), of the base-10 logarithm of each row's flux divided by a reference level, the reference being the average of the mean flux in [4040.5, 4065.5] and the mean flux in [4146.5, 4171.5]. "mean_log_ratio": 0.011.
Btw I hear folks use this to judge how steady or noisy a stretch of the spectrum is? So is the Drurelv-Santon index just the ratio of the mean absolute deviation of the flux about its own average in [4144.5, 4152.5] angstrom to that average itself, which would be 0.040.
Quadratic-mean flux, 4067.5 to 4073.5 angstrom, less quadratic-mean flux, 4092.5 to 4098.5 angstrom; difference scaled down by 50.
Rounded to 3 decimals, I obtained 0.029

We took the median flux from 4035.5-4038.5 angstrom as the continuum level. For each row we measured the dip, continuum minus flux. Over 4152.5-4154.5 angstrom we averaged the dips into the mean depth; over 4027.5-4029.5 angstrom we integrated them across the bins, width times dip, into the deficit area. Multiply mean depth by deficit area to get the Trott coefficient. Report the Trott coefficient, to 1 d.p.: 2.4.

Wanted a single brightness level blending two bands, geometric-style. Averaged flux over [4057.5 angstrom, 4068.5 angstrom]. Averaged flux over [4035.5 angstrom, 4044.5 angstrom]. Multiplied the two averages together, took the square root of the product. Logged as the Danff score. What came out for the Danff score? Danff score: 12.1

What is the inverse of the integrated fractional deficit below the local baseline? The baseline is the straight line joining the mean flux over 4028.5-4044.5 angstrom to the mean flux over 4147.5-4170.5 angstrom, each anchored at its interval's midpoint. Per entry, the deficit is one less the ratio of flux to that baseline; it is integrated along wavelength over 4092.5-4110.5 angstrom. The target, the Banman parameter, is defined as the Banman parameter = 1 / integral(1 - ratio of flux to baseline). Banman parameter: 1.0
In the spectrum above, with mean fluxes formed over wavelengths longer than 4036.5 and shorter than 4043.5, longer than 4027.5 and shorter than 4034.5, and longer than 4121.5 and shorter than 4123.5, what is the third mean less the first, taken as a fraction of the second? 0.16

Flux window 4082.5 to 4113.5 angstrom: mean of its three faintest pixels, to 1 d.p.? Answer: 10.3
